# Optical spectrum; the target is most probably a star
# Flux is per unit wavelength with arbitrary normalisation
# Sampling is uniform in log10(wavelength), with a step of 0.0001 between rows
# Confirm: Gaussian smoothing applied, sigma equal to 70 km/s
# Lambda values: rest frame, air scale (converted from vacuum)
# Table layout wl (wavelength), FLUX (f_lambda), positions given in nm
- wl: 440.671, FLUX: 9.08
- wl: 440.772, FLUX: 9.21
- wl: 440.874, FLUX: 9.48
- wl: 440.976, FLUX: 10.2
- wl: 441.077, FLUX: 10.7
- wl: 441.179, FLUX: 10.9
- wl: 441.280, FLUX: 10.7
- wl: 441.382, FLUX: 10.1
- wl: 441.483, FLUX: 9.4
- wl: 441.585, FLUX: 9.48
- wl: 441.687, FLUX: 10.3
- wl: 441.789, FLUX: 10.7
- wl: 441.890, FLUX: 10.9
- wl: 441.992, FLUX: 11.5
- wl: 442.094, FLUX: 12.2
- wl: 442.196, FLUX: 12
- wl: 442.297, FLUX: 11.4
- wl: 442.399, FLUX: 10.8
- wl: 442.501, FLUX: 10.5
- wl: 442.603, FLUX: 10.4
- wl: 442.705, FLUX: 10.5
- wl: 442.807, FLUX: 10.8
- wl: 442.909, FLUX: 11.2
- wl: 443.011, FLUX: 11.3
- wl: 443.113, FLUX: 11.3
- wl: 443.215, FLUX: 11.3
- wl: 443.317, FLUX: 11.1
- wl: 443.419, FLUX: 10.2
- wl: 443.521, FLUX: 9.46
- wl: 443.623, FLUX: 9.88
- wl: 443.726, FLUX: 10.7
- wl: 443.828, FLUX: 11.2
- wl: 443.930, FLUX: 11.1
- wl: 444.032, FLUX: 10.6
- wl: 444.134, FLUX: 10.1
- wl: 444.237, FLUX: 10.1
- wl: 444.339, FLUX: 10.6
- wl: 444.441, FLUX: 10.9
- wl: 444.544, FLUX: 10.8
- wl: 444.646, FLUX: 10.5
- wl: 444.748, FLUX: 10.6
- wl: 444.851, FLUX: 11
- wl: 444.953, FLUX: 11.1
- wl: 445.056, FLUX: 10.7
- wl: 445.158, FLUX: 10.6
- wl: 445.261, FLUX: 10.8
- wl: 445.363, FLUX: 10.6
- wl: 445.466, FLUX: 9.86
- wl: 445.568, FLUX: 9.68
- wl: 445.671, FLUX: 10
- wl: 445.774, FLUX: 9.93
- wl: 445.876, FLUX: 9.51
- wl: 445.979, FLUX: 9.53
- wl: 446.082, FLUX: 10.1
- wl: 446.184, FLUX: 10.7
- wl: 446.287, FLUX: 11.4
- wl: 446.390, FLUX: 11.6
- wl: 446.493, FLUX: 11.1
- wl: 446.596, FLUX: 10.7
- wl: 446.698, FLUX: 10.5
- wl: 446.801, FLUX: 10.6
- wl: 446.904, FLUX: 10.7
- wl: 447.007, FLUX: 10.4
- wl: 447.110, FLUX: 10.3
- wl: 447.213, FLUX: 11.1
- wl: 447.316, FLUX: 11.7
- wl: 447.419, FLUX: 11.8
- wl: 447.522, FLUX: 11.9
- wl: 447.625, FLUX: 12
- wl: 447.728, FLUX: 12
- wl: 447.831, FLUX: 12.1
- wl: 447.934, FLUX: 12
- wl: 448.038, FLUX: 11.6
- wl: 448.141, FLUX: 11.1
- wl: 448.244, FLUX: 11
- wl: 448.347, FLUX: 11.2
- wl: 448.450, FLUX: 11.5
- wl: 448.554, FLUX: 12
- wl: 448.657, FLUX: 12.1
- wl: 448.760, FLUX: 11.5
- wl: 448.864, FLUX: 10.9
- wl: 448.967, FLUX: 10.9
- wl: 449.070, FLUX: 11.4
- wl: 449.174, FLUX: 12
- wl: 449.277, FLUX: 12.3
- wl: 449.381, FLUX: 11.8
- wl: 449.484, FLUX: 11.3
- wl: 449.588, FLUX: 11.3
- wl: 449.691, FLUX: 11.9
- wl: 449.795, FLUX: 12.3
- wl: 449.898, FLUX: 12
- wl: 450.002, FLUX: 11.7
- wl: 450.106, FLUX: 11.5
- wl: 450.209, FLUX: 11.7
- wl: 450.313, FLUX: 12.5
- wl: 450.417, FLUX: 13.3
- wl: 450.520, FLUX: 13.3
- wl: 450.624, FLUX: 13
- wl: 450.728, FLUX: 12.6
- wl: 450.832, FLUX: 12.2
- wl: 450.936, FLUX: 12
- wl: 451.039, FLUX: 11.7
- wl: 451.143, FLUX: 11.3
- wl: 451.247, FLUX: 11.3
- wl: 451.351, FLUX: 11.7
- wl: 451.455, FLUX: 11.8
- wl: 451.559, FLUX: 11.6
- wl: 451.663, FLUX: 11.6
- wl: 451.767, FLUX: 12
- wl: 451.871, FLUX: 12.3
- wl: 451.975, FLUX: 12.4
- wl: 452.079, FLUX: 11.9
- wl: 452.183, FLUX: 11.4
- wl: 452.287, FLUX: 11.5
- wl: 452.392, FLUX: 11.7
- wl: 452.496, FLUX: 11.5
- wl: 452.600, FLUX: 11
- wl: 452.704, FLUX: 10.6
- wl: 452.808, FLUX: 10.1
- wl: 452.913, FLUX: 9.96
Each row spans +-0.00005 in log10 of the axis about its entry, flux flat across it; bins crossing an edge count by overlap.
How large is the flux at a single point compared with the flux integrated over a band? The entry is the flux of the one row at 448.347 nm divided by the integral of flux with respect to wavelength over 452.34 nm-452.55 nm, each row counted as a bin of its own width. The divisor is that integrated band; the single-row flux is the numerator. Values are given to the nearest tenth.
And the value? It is 4.6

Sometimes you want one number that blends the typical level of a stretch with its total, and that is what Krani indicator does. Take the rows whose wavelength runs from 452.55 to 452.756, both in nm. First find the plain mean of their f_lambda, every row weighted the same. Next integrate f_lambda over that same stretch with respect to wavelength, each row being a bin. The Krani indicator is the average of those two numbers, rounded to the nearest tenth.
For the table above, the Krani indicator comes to 6.5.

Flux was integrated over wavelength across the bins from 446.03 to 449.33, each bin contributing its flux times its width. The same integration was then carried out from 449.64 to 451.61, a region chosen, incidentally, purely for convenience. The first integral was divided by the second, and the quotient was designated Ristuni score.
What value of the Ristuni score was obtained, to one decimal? 1.6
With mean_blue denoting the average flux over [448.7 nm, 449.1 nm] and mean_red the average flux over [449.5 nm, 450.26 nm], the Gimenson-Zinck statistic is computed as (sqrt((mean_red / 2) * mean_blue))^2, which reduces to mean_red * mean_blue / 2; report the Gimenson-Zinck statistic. 65.8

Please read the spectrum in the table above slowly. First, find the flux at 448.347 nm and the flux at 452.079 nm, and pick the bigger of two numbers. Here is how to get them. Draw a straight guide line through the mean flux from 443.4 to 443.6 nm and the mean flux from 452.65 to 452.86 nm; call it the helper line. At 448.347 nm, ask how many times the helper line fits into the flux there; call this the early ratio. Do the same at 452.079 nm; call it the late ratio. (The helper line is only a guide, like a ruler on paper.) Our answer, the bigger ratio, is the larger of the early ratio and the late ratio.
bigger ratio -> 1.15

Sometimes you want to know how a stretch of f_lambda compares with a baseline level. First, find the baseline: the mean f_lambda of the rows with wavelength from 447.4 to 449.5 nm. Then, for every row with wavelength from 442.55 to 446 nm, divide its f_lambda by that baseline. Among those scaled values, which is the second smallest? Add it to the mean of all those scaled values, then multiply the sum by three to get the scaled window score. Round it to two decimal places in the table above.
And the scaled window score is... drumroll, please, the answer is 5.17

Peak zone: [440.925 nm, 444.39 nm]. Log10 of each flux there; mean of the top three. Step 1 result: 1.08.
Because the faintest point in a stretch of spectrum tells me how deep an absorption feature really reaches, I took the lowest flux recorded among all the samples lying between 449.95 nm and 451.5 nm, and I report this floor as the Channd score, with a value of 11.3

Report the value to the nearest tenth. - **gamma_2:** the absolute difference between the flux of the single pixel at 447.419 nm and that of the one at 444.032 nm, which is 1.2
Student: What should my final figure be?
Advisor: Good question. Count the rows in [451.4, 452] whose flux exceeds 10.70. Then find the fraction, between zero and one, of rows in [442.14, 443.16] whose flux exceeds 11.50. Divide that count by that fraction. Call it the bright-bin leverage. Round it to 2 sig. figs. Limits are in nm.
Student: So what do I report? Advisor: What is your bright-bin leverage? 60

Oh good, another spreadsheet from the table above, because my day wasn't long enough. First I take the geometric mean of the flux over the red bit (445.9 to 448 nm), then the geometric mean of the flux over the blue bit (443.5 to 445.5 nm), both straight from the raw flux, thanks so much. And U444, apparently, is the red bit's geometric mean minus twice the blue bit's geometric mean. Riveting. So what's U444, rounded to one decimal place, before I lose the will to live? -10.0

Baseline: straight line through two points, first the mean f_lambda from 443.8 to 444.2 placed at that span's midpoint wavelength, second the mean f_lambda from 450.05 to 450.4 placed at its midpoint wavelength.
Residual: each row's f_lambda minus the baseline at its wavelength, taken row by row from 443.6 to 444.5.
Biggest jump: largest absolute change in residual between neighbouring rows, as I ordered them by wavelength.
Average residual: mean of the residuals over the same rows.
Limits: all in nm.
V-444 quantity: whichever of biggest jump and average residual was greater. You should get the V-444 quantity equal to 0.80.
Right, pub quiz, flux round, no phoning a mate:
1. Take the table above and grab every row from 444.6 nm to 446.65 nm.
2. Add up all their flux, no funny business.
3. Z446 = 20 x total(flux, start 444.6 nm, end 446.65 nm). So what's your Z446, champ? 4200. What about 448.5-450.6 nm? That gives 4754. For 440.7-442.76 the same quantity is 4227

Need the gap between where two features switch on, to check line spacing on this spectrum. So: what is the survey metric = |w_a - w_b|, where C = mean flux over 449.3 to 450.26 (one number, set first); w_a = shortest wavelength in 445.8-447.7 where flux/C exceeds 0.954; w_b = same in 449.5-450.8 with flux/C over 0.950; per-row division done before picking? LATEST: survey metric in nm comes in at 3.30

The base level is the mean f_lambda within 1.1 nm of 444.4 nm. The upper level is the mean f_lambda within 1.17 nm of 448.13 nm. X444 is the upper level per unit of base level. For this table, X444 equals 1.09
